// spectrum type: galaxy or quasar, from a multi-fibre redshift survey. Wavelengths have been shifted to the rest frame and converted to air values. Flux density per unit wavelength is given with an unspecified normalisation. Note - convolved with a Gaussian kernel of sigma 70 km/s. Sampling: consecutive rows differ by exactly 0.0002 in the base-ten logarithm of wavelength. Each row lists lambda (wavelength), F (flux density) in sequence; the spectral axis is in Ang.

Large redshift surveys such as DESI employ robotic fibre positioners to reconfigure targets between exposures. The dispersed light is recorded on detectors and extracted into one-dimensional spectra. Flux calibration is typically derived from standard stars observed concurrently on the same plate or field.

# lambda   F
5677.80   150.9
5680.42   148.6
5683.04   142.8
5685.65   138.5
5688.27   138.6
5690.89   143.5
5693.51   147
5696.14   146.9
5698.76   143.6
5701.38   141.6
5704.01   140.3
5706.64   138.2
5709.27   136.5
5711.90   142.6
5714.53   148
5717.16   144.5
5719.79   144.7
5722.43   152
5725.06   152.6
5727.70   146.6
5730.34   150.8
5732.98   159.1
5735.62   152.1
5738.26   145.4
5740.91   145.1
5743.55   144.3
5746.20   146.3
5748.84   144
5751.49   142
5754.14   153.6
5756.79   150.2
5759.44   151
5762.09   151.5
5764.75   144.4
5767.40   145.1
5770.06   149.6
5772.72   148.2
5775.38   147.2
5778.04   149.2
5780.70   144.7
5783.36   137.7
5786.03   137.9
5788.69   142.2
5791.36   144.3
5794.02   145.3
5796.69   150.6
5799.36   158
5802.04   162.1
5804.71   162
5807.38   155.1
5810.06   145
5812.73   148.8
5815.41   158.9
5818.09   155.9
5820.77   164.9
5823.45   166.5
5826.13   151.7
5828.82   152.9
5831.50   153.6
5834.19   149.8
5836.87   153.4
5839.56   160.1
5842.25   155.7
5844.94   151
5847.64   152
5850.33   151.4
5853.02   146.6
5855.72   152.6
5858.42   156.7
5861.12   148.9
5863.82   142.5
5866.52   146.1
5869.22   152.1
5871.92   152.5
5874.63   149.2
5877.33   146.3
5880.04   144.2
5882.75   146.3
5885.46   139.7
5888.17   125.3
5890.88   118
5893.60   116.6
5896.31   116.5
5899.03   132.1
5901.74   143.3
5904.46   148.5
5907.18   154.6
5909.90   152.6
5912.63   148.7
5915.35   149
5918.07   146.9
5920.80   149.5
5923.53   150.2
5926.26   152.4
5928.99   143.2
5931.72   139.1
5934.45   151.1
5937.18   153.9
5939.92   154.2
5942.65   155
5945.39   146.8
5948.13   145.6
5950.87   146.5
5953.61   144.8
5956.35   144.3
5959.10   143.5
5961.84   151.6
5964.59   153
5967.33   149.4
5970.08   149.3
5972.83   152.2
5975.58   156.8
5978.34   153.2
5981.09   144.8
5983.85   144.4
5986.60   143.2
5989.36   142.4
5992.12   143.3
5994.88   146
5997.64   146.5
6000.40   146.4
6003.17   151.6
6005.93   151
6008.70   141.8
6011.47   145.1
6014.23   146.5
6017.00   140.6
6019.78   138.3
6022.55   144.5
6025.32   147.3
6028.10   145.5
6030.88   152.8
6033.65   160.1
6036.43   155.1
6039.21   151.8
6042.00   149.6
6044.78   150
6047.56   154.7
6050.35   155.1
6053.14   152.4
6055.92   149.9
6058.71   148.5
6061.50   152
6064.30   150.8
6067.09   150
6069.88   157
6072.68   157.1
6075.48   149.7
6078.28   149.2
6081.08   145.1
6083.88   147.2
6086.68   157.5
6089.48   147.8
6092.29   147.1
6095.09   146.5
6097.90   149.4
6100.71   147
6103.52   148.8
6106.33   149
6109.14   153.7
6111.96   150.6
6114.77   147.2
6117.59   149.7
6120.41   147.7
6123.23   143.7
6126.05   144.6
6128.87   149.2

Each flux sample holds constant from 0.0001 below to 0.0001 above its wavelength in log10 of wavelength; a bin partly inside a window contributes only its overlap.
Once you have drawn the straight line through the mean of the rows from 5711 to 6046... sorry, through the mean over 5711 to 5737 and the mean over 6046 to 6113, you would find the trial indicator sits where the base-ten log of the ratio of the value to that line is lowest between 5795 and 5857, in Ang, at 5810.06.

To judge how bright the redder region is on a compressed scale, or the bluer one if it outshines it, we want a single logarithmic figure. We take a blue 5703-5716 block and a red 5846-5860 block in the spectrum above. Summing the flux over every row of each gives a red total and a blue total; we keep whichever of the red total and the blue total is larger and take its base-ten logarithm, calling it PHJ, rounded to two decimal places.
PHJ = 2.88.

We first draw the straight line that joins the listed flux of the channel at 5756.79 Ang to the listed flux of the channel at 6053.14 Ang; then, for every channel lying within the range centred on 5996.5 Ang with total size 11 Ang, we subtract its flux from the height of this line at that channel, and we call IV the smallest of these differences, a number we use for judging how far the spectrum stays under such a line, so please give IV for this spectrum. 5.5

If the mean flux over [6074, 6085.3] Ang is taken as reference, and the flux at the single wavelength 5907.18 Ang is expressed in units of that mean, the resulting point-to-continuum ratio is 1.05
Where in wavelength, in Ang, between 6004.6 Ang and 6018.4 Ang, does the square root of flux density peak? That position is 6005.93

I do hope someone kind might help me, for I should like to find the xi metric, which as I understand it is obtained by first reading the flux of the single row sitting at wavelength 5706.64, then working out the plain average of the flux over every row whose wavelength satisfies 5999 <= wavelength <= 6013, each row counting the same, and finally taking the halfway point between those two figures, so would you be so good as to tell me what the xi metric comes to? 143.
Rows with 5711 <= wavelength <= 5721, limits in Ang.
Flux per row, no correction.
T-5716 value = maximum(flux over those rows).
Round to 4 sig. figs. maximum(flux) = 148.0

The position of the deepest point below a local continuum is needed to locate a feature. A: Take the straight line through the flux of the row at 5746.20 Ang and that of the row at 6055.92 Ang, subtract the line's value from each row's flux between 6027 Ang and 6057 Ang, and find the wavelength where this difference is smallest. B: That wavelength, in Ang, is 6028.10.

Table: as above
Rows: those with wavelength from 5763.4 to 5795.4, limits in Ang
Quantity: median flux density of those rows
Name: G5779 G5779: 145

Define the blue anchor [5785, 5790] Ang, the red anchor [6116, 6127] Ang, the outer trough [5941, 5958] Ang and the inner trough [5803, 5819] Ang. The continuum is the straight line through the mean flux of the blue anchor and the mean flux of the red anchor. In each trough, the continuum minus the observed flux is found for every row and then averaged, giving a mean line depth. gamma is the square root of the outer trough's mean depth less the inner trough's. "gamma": 3.1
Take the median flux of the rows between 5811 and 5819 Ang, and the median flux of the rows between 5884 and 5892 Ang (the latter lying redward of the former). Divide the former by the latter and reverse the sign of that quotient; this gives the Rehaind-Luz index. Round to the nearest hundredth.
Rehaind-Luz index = -1.24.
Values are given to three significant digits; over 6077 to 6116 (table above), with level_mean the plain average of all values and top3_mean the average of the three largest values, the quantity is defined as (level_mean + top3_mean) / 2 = 151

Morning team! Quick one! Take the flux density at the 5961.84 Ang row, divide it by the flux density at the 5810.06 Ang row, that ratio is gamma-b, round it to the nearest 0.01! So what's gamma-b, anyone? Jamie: 1.05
